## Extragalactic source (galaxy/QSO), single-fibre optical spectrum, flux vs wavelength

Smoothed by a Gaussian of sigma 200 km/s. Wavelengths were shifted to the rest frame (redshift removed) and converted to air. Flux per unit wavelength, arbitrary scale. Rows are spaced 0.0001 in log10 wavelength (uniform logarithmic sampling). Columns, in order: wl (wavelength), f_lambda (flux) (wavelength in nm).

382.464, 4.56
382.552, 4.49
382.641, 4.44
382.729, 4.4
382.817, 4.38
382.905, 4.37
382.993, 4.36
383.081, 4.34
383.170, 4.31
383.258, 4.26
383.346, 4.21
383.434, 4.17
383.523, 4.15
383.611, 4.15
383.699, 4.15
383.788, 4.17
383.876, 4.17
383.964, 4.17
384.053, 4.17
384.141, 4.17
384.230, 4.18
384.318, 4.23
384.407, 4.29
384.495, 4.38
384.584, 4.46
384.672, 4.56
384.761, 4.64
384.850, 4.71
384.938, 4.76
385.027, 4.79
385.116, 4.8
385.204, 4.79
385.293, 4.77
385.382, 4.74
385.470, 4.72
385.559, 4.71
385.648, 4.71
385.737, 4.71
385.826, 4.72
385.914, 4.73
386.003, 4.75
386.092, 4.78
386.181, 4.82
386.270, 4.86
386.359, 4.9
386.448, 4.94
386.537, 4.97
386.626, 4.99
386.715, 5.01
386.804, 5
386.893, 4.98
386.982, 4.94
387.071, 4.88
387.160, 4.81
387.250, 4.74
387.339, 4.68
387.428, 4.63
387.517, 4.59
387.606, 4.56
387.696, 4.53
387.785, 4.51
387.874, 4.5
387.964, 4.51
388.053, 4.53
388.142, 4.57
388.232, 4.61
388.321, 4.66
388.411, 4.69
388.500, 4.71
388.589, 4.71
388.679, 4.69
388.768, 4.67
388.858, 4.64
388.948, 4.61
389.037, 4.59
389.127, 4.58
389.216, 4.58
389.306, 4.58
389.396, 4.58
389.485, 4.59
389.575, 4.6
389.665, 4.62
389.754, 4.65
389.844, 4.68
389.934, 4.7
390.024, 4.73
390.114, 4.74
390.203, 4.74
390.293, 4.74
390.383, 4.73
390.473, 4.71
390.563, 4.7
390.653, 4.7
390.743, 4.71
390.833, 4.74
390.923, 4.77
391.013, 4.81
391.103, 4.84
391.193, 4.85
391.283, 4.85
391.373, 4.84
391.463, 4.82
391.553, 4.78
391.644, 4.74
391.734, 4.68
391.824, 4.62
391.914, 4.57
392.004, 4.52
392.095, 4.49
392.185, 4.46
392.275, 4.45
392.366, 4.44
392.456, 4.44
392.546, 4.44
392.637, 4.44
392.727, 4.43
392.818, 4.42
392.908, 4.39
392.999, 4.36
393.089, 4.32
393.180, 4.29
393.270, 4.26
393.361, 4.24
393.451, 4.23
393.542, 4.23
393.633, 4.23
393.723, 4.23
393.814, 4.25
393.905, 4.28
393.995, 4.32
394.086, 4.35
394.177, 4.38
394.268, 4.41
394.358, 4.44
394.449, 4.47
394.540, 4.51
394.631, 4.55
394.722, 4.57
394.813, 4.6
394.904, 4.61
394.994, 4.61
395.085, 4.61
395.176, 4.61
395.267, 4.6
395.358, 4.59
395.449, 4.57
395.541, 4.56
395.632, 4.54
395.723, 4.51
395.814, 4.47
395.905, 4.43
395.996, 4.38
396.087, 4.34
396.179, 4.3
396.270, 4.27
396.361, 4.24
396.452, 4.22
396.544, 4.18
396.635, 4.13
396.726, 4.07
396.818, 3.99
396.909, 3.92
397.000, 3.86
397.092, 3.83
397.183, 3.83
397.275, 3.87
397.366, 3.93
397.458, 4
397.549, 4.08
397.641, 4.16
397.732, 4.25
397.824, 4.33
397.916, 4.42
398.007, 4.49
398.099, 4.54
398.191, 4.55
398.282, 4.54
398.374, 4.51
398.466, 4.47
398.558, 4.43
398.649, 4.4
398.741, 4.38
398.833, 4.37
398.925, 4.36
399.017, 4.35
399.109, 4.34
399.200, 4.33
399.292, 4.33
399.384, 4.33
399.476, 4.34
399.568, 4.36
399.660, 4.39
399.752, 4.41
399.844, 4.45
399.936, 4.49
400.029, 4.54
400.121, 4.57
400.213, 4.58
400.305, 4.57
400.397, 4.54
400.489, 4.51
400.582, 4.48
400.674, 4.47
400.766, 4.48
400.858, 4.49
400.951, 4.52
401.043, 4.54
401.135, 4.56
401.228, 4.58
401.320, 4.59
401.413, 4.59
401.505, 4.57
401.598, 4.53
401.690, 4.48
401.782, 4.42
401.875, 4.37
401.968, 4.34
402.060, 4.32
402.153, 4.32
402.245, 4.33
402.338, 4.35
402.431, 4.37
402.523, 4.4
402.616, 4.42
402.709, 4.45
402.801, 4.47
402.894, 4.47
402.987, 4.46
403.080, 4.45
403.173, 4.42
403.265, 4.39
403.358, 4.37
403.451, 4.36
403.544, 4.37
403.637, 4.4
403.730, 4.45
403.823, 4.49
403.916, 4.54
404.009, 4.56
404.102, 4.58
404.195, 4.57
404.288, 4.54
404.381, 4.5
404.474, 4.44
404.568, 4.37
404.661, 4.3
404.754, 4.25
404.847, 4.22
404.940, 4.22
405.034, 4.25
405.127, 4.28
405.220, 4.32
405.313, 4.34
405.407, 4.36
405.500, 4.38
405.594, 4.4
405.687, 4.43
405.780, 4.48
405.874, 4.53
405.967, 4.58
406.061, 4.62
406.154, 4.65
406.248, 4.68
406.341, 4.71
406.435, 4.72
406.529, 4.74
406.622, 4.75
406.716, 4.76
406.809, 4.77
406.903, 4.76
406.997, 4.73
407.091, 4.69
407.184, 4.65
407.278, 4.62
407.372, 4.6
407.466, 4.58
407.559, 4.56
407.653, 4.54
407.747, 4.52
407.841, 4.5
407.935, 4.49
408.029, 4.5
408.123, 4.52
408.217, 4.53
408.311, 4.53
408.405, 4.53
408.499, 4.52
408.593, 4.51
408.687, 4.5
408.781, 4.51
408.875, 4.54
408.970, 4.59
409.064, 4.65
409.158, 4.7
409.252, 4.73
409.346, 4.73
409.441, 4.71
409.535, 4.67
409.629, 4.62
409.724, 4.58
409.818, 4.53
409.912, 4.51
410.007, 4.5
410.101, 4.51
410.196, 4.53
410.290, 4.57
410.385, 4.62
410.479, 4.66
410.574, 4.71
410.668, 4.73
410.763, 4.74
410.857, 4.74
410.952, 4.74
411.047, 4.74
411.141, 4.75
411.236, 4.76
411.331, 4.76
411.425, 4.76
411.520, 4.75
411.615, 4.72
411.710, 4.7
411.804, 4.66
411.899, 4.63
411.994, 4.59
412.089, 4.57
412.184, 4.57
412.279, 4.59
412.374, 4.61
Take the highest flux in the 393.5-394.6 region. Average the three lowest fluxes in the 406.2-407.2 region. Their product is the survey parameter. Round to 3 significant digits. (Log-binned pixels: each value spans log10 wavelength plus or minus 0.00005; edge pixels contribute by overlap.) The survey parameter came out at 21.1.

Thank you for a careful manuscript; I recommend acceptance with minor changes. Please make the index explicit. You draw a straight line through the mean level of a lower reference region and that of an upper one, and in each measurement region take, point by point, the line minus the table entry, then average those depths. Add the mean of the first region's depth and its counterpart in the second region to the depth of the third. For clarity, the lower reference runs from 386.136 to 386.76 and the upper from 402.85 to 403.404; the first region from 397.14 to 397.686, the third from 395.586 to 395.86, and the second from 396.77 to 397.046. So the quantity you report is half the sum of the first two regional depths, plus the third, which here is 0.8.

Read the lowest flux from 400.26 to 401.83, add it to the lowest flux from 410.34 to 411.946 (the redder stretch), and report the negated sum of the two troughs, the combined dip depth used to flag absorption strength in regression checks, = -9.04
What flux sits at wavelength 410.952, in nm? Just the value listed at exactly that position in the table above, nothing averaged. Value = 4.74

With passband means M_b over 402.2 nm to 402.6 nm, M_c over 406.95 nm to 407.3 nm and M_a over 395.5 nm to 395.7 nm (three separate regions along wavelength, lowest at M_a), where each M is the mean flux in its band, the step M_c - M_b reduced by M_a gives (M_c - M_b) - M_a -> -4.24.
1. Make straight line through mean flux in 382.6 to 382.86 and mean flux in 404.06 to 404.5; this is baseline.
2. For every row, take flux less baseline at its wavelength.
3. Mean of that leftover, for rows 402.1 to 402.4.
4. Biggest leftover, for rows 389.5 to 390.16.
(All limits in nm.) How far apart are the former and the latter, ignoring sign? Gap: 0.47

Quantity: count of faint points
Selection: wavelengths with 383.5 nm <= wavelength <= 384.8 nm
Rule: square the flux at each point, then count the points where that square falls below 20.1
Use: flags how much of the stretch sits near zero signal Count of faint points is 13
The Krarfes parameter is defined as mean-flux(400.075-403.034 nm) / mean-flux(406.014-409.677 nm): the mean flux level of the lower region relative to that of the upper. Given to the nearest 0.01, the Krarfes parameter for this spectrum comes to 0.97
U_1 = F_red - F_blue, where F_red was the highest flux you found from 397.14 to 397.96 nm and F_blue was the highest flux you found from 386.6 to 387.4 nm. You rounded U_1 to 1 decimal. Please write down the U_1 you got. -0.6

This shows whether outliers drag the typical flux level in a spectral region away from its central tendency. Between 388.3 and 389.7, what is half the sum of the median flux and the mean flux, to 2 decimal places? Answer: 4.62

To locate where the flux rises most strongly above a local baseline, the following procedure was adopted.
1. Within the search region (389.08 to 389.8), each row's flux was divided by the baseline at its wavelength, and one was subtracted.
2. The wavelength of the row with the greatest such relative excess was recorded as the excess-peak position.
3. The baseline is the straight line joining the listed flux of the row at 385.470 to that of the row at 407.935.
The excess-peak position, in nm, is 389.754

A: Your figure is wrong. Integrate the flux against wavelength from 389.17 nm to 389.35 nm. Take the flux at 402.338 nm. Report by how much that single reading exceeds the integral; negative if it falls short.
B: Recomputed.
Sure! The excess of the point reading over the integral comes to 3.5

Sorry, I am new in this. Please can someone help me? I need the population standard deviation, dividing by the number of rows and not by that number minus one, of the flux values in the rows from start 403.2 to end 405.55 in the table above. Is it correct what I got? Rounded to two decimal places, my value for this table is 0.11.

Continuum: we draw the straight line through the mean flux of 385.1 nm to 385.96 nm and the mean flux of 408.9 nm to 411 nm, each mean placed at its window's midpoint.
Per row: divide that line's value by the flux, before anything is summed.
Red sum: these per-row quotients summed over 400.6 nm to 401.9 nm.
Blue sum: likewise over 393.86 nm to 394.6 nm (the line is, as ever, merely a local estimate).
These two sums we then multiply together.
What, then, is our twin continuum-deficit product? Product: 124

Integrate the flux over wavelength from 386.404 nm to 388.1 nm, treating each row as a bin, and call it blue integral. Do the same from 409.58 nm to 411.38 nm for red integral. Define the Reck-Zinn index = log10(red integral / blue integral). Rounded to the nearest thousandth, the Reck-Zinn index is 0.016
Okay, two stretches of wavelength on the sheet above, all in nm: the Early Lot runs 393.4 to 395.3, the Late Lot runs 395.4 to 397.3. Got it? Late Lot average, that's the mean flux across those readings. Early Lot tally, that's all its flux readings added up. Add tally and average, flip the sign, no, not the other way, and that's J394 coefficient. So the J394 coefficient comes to -97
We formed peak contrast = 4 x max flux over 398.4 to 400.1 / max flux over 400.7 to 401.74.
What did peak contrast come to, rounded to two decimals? 3.96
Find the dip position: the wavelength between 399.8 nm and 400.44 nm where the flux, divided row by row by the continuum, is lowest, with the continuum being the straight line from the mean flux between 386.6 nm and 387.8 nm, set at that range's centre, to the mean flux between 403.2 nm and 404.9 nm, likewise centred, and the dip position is 399.844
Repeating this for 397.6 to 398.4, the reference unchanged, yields 397.641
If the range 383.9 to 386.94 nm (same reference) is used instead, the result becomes 383.964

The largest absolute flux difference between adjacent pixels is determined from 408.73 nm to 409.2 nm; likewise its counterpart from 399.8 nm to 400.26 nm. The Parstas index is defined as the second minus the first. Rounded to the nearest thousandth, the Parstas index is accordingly -0.010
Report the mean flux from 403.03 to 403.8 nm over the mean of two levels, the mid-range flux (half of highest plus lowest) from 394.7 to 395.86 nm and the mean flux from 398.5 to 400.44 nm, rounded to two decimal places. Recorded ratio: 0.98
